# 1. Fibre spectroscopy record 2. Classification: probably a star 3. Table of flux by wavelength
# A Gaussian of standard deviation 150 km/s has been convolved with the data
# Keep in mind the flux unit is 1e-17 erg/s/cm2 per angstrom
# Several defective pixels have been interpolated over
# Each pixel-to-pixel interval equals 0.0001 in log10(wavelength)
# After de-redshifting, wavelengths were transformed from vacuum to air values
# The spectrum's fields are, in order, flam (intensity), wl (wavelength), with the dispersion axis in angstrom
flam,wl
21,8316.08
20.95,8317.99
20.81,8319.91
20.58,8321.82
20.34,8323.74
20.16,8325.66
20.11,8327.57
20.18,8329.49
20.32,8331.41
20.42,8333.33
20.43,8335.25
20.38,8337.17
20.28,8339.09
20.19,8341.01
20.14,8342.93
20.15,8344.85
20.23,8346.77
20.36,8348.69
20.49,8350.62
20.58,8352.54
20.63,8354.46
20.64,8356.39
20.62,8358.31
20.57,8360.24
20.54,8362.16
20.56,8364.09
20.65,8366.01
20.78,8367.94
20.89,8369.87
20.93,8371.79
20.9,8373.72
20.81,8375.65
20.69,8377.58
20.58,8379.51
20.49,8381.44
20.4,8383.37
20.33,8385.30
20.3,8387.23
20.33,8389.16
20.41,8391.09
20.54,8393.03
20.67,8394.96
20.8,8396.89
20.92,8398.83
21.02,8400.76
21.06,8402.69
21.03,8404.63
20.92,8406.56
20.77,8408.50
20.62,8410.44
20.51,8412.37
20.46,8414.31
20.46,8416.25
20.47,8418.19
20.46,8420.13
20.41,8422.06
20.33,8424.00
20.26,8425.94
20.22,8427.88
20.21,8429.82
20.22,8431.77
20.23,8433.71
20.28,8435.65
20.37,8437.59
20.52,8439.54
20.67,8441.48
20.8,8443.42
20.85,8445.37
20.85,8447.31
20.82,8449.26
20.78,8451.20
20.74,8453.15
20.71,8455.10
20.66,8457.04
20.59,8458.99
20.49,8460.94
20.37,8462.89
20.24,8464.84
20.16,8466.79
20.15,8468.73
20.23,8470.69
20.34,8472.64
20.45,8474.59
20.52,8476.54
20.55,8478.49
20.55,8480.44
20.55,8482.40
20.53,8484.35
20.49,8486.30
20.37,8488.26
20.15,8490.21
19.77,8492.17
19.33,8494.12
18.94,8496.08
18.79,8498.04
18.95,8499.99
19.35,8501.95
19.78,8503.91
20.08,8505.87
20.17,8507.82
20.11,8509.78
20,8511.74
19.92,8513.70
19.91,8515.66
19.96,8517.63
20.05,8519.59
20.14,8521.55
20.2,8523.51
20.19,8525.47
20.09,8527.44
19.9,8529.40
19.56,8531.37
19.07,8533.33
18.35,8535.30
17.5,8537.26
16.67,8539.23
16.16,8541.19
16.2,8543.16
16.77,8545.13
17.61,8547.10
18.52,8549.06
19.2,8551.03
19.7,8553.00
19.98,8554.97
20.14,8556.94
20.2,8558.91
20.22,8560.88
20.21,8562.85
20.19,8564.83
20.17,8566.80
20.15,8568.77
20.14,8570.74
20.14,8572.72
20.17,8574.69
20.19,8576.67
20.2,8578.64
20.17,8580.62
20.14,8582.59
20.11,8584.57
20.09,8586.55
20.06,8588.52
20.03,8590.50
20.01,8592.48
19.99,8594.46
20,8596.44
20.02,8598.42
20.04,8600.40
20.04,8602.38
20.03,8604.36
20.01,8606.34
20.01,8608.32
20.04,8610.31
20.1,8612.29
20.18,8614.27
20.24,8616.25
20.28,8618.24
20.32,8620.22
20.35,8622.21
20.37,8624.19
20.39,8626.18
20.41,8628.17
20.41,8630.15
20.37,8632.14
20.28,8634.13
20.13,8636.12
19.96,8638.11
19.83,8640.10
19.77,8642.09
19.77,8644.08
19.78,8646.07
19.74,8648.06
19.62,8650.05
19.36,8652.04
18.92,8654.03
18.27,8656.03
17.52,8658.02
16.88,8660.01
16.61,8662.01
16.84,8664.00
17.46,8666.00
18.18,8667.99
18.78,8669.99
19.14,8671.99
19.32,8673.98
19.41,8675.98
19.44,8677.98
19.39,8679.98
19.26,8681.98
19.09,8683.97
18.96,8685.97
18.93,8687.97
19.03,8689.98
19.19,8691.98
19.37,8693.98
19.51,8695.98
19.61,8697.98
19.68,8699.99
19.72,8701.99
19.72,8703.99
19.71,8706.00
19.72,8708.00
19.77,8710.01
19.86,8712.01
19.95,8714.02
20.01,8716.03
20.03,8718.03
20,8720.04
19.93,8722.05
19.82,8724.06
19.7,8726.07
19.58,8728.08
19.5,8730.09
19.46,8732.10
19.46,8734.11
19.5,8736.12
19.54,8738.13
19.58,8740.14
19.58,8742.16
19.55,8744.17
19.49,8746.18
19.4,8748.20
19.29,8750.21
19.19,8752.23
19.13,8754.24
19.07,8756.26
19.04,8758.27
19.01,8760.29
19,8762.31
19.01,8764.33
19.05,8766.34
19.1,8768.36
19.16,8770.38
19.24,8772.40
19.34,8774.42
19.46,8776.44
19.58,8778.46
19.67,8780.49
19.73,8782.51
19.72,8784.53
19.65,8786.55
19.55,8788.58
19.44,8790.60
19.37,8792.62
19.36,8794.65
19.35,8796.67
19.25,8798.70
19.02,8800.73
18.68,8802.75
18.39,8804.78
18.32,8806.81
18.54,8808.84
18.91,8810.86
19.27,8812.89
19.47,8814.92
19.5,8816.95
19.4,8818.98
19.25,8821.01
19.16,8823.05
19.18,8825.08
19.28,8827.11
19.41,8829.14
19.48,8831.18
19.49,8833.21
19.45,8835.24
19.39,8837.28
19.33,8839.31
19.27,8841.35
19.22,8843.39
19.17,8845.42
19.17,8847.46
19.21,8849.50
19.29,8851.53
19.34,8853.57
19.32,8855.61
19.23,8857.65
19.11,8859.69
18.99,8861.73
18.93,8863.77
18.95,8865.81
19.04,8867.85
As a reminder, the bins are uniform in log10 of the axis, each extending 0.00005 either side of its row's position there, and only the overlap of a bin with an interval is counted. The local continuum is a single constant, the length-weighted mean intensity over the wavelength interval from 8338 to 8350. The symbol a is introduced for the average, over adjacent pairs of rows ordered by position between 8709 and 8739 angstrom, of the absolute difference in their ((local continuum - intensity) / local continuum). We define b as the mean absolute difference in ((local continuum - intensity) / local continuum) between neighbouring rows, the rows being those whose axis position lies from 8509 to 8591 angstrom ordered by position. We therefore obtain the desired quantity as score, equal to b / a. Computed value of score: 3.3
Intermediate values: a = 0.003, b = 0.0107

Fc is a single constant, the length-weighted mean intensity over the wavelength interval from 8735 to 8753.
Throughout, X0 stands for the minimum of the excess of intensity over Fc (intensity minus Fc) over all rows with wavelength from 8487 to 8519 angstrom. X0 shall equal -0.7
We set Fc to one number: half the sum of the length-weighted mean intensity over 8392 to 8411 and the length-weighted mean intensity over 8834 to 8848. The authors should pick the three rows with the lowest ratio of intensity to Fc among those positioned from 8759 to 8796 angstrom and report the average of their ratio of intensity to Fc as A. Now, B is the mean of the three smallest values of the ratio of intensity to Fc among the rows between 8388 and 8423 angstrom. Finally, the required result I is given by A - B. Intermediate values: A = 0.95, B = 1.02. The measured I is -0.07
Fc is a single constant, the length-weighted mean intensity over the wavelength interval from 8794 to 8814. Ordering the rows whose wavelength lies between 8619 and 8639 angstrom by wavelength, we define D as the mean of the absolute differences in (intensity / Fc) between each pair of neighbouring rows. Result 0.0032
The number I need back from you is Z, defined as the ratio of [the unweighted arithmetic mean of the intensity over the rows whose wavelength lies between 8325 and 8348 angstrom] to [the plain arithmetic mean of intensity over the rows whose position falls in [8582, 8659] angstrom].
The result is 1.02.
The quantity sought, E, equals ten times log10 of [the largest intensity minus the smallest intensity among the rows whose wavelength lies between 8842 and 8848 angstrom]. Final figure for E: -13.0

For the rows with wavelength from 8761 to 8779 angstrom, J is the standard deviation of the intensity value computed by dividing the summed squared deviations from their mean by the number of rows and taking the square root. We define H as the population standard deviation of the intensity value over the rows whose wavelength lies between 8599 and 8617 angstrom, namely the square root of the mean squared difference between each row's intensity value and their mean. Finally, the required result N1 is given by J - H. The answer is 0.12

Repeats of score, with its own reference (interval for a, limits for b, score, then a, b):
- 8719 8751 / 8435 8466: 1.2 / 0.003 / 0.0039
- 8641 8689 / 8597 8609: 0.0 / 0.014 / 0.0005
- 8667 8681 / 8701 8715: 0.2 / 0.011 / 0.0021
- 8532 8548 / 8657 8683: 0.5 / 0.031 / 0.0161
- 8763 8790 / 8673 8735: 1.0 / 0.004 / 0.0038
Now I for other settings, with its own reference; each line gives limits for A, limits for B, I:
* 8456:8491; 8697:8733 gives 0.03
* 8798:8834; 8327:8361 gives -0.09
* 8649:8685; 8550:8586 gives -0.14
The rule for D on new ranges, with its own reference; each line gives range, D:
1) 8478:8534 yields 0.0091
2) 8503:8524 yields 0.0050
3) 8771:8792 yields 0.0046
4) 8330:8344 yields 0.0035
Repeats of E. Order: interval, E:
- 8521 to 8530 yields -5.2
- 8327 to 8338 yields -4.9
